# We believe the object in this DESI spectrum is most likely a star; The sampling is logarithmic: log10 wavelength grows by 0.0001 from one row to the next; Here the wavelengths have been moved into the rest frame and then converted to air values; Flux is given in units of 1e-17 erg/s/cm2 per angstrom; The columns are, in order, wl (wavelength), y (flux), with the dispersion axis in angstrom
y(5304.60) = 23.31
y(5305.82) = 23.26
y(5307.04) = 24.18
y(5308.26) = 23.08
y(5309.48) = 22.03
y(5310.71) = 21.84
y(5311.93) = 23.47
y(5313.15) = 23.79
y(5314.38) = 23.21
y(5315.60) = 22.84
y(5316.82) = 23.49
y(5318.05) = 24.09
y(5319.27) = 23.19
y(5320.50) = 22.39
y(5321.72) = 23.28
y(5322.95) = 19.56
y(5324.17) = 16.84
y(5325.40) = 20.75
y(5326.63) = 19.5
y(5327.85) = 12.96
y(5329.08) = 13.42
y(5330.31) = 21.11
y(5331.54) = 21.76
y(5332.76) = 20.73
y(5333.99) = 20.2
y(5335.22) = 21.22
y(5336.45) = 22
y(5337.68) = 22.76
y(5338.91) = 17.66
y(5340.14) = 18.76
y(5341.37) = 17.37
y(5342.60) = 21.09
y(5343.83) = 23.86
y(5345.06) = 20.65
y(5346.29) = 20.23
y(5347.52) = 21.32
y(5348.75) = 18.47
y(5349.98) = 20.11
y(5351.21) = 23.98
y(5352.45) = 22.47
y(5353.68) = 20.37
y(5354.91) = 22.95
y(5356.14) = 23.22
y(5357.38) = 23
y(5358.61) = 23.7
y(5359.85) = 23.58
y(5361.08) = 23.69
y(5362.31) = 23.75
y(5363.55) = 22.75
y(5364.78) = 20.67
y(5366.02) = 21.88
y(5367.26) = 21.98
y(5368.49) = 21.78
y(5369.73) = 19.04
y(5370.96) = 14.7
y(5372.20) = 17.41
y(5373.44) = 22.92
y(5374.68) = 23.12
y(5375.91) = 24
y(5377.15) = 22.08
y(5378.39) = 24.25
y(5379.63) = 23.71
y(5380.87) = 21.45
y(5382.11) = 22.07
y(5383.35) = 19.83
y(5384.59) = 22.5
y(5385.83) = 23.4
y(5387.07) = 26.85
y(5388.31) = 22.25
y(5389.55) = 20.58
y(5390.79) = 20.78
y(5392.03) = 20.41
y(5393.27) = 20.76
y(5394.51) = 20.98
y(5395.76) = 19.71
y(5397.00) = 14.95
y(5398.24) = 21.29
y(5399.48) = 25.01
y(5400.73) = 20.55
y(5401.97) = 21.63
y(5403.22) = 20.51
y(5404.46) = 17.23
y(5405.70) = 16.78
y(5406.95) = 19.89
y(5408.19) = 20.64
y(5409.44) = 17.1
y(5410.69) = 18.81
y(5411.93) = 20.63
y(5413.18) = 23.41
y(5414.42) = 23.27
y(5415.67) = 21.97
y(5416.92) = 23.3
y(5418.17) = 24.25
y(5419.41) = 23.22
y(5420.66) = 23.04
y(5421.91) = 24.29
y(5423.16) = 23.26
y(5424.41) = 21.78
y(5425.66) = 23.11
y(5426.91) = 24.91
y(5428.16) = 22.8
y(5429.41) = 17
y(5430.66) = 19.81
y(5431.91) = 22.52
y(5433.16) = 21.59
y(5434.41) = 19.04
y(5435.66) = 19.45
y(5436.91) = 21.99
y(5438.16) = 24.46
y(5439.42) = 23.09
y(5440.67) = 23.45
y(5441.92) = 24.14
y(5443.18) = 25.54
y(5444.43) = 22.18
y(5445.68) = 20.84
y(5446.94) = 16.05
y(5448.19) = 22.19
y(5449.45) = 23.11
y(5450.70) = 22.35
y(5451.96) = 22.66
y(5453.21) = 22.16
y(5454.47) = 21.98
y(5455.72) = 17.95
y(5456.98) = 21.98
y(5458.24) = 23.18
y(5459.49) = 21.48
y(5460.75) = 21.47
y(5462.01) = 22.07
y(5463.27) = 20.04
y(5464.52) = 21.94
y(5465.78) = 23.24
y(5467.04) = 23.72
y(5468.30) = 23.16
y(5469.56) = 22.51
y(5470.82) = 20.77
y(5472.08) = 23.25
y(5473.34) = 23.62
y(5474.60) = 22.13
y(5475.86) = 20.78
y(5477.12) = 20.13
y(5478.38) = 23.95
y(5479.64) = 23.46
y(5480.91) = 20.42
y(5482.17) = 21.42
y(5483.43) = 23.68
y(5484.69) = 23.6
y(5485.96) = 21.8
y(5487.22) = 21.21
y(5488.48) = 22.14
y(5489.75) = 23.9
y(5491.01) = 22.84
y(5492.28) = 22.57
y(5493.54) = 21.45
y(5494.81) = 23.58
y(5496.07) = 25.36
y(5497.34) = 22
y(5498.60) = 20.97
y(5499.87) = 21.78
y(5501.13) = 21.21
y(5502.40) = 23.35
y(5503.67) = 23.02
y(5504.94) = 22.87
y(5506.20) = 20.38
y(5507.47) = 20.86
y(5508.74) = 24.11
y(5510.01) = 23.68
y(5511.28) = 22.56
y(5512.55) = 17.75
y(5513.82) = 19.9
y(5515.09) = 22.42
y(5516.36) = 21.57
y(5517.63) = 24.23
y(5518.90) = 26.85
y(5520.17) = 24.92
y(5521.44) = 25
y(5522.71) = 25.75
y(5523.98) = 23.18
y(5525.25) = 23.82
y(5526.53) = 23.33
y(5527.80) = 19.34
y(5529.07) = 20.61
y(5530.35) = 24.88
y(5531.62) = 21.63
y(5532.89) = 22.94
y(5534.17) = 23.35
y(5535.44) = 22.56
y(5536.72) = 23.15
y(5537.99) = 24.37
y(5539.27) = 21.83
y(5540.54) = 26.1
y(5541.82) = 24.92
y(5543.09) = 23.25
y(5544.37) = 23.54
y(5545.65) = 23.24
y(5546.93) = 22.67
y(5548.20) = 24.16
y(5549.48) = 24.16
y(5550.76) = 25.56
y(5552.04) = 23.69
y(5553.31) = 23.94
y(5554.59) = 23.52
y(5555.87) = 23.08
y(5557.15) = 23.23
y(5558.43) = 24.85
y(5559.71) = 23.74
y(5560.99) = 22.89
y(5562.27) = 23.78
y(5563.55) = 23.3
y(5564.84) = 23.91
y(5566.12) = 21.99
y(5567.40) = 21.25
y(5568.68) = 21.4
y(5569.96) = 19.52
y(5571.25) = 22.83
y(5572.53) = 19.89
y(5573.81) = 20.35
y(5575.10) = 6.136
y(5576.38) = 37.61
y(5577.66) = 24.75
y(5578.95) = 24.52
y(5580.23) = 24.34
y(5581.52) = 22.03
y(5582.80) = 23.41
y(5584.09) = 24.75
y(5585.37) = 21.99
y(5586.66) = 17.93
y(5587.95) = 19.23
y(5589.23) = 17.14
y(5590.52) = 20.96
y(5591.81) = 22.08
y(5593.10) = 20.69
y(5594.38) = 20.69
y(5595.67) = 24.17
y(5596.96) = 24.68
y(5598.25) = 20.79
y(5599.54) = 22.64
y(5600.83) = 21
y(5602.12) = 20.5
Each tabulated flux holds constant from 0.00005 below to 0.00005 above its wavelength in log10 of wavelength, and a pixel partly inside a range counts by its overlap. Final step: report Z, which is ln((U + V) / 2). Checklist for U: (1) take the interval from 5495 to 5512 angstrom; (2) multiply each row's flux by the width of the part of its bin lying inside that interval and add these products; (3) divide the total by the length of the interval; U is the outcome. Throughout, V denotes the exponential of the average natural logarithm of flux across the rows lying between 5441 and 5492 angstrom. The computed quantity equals 3.10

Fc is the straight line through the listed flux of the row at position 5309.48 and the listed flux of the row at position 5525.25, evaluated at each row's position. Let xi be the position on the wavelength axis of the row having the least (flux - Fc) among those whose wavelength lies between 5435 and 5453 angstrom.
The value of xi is 5446.94 angstrom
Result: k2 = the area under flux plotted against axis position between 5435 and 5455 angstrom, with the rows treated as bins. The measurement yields 444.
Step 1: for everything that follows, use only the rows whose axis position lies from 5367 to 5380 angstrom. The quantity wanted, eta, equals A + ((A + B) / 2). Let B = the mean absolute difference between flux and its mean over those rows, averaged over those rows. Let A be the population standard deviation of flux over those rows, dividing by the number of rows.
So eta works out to 5.5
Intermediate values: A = 2.9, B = 2.4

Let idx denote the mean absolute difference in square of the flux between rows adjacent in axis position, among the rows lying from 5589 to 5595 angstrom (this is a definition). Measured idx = 63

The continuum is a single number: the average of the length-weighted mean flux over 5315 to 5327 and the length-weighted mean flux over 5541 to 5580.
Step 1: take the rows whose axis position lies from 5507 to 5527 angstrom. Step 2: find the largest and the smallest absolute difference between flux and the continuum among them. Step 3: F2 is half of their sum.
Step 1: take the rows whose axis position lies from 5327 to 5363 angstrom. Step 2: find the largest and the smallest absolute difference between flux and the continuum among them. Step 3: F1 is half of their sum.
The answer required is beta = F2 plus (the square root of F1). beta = 4.5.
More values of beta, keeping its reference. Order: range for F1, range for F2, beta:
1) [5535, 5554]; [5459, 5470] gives 2.6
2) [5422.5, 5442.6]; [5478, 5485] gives 3.1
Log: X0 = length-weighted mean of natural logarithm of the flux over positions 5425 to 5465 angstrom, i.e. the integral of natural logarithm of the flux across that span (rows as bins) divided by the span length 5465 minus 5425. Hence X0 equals 3.08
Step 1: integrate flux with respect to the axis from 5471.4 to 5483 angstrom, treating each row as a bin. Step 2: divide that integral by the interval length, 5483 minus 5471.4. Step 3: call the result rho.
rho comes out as 22.2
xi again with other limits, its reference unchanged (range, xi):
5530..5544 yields 5531.62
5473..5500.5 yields 5477.12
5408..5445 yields 5429.41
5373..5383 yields 5380.87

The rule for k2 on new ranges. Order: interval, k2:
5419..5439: 440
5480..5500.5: 460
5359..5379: 435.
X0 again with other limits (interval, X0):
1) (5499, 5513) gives 3.09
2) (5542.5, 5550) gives 3.15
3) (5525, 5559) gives 3.15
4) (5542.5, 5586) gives 3.11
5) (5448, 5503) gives 3.10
